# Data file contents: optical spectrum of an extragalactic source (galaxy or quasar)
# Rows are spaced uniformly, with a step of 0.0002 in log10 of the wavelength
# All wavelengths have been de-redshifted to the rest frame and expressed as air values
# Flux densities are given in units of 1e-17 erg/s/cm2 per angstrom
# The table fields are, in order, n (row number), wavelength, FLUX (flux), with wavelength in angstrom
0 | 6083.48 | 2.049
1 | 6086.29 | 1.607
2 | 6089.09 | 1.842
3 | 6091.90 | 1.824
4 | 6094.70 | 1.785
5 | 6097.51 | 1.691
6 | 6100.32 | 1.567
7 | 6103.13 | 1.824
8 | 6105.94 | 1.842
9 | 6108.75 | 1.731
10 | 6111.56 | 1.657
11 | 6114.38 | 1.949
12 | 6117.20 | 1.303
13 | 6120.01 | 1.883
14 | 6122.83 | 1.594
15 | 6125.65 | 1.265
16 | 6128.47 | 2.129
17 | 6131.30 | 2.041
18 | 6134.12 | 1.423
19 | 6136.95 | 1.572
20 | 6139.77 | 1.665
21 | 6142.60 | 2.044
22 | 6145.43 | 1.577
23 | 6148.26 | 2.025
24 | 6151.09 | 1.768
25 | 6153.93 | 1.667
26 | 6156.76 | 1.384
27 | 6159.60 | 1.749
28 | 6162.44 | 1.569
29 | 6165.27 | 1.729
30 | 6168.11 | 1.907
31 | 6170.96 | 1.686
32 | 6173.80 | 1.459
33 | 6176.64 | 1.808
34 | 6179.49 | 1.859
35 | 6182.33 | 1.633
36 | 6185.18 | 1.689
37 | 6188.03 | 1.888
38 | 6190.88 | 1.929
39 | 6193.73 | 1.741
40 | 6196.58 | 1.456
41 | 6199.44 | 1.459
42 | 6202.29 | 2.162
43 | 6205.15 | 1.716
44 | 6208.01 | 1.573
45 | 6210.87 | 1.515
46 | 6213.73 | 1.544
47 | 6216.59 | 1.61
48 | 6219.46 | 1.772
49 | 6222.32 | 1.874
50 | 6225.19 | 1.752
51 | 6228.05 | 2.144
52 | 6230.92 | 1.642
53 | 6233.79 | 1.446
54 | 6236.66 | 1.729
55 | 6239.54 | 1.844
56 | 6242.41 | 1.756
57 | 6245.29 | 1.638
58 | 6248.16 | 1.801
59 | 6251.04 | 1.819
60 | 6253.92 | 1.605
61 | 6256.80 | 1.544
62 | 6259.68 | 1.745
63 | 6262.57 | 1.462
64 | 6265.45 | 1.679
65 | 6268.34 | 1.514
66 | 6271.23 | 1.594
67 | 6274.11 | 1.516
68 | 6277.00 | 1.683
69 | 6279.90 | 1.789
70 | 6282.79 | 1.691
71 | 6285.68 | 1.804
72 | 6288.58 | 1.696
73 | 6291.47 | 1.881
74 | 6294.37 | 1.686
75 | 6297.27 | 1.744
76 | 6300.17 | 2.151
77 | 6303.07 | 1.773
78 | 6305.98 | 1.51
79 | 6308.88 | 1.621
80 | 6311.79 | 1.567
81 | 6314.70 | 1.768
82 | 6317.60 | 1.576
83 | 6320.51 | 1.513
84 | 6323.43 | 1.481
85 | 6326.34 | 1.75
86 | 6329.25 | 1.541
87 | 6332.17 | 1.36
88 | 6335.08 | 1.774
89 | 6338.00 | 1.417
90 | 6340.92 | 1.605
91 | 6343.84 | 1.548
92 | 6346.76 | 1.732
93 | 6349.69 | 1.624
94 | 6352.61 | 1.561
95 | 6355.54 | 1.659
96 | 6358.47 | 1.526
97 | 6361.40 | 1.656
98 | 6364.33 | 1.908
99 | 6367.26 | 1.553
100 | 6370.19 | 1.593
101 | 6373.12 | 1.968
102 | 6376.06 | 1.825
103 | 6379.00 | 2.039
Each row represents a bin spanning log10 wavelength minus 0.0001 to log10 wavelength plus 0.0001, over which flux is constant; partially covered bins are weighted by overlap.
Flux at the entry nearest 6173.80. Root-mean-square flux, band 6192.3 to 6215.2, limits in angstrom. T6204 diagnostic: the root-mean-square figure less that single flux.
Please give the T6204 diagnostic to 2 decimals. 0.20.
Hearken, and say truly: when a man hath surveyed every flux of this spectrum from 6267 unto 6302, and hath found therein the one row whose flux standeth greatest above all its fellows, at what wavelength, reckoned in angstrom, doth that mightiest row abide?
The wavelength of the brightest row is 6300.17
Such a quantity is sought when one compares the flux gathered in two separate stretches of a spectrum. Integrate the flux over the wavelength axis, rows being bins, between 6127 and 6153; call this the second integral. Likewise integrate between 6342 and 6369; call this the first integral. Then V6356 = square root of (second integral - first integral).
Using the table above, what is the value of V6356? 1.6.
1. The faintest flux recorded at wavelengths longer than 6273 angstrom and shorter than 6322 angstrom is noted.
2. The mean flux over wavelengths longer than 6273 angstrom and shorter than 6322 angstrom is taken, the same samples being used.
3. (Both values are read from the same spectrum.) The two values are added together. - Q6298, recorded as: 3.21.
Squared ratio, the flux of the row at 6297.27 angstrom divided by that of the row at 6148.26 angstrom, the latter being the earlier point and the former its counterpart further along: 0.74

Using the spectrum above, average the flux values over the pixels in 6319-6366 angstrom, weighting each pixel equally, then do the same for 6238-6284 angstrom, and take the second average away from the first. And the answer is -0.064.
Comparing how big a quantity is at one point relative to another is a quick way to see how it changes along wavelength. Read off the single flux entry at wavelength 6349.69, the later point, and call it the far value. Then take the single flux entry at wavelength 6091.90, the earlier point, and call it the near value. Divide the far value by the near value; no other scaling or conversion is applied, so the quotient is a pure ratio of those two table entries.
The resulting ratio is 0.89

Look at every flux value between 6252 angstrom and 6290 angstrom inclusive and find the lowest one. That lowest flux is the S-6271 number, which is 1.462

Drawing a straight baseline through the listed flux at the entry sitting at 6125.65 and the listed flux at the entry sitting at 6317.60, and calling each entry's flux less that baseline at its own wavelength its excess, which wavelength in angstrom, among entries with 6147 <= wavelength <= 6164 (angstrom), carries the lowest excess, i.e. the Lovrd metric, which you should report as 6156.76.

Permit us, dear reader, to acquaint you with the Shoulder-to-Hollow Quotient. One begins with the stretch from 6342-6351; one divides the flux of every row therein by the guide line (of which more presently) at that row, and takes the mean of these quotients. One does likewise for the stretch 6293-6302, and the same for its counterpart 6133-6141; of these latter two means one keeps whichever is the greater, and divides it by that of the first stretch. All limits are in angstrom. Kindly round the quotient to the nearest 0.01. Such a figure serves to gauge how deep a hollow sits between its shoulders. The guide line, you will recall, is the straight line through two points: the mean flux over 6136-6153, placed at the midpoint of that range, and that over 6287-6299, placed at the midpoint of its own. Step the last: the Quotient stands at 1.13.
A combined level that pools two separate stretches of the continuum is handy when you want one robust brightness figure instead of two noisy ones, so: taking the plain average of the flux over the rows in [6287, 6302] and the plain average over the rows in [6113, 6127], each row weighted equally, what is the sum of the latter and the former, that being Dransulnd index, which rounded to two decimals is 3.43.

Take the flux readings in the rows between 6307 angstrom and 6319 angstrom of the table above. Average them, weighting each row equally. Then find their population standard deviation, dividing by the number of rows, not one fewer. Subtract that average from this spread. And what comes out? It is -1.55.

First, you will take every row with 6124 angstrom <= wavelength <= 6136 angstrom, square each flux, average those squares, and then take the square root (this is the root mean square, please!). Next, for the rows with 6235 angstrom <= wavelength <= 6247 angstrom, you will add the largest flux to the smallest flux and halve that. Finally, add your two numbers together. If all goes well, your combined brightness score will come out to 3.50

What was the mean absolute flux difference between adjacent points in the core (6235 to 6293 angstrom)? 0.14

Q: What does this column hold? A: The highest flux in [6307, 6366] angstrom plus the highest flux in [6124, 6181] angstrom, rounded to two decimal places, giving 4.04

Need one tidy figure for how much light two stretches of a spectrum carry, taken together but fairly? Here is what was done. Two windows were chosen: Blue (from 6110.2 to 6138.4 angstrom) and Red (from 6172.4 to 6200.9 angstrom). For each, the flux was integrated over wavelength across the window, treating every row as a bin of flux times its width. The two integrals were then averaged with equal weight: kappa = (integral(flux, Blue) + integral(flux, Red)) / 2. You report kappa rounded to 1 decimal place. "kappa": 47.8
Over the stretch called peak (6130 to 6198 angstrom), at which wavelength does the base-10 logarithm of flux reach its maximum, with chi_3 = 6142.60 angstrom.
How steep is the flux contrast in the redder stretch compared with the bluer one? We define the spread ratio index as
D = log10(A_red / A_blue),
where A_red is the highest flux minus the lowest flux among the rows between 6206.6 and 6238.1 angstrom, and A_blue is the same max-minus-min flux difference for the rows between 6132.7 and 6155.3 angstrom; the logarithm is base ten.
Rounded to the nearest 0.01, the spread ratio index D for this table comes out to 0.05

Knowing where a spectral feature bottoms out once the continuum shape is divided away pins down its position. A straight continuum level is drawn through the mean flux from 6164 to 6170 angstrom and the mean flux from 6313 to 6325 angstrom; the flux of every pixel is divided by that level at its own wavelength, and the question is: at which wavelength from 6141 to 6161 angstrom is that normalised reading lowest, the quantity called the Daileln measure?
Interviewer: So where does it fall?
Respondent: 6156.76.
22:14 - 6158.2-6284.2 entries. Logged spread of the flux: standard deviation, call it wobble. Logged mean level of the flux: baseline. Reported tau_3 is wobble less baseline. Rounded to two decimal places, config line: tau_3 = -1.53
